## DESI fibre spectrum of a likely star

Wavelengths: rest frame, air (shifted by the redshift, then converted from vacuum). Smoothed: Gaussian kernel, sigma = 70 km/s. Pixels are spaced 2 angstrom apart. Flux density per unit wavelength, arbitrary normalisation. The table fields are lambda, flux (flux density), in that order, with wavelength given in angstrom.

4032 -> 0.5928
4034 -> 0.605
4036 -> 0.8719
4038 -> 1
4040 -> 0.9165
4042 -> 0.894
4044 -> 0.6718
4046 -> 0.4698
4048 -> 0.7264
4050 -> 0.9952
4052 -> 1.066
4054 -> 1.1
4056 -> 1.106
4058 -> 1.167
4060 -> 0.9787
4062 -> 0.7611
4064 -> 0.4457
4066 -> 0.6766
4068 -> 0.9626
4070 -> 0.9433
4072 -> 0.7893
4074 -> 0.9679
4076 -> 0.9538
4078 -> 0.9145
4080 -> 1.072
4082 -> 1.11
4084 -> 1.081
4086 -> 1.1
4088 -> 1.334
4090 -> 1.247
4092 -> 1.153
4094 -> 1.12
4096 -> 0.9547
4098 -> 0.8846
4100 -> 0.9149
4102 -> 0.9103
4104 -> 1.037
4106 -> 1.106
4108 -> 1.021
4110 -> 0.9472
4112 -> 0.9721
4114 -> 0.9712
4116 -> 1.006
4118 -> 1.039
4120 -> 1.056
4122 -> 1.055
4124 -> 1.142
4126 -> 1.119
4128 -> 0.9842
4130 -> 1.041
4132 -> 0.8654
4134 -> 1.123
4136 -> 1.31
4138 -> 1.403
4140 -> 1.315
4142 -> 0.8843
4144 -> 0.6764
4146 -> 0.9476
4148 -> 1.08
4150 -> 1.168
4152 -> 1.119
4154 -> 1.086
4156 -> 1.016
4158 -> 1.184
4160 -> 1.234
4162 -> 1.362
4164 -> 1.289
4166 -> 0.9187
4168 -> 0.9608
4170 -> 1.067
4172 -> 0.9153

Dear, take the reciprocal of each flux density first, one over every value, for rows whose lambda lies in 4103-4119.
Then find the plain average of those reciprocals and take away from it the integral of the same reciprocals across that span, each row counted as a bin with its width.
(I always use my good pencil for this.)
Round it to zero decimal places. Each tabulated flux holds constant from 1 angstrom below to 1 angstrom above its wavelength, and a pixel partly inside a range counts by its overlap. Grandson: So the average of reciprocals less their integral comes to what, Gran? -15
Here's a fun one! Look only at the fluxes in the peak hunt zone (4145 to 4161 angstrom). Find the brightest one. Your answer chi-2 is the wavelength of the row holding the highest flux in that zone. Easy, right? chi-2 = 4160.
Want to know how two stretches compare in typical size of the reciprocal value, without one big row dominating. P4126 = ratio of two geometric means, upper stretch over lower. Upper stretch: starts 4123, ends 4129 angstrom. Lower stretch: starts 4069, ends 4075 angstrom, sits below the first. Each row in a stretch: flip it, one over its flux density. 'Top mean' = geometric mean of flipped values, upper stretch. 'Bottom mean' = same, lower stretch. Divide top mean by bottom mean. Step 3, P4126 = 0.83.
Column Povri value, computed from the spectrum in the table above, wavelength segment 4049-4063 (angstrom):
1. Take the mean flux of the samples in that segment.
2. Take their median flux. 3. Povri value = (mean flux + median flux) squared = 4.4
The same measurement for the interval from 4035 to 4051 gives 2.9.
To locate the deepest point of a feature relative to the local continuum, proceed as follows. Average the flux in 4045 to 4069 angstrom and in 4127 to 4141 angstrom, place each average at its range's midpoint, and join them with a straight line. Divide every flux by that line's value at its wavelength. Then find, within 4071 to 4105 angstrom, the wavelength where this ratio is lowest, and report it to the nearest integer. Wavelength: 4072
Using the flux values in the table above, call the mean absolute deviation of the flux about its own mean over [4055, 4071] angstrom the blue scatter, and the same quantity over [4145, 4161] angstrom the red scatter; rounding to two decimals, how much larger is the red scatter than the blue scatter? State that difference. -0.12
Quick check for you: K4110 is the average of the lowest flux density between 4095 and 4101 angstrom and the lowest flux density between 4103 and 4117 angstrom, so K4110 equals 0.92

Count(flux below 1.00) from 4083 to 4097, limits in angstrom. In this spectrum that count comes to 1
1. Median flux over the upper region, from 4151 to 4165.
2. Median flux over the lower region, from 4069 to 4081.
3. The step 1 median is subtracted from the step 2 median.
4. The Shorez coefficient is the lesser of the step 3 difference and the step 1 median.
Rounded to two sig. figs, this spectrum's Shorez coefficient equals -0.24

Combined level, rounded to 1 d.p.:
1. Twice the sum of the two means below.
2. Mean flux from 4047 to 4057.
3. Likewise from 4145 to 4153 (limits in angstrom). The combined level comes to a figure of 4.2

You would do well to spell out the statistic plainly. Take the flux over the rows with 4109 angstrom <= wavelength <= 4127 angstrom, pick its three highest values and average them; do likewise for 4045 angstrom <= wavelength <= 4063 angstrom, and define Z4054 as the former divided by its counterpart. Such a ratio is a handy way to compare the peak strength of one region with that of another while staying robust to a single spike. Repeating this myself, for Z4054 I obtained 0.98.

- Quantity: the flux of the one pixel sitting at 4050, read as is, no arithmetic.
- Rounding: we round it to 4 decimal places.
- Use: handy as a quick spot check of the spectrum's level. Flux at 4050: 0.9952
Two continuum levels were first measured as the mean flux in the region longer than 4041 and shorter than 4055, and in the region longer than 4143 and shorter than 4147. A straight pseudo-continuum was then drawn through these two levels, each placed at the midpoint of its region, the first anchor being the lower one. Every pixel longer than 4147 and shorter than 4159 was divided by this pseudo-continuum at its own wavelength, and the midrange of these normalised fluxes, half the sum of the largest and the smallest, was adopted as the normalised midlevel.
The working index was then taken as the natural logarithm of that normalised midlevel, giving 0.31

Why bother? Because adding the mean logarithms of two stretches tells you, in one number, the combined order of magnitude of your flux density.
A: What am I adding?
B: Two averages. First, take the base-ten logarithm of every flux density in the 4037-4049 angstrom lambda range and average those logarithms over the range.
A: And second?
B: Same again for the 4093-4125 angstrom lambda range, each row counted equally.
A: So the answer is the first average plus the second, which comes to -0.12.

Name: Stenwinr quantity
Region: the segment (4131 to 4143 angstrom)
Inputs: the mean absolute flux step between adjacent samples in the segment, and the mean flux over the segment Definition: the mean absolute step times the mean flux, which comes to 0.243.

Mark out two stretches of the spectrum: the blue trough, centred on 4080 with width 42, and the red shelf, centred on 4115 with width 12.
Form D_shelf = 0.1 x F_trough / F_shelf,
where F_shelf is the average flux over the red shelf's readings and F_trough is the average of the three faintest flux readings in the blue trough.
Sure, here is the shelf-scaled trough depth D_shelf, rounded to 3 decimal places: 0.063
